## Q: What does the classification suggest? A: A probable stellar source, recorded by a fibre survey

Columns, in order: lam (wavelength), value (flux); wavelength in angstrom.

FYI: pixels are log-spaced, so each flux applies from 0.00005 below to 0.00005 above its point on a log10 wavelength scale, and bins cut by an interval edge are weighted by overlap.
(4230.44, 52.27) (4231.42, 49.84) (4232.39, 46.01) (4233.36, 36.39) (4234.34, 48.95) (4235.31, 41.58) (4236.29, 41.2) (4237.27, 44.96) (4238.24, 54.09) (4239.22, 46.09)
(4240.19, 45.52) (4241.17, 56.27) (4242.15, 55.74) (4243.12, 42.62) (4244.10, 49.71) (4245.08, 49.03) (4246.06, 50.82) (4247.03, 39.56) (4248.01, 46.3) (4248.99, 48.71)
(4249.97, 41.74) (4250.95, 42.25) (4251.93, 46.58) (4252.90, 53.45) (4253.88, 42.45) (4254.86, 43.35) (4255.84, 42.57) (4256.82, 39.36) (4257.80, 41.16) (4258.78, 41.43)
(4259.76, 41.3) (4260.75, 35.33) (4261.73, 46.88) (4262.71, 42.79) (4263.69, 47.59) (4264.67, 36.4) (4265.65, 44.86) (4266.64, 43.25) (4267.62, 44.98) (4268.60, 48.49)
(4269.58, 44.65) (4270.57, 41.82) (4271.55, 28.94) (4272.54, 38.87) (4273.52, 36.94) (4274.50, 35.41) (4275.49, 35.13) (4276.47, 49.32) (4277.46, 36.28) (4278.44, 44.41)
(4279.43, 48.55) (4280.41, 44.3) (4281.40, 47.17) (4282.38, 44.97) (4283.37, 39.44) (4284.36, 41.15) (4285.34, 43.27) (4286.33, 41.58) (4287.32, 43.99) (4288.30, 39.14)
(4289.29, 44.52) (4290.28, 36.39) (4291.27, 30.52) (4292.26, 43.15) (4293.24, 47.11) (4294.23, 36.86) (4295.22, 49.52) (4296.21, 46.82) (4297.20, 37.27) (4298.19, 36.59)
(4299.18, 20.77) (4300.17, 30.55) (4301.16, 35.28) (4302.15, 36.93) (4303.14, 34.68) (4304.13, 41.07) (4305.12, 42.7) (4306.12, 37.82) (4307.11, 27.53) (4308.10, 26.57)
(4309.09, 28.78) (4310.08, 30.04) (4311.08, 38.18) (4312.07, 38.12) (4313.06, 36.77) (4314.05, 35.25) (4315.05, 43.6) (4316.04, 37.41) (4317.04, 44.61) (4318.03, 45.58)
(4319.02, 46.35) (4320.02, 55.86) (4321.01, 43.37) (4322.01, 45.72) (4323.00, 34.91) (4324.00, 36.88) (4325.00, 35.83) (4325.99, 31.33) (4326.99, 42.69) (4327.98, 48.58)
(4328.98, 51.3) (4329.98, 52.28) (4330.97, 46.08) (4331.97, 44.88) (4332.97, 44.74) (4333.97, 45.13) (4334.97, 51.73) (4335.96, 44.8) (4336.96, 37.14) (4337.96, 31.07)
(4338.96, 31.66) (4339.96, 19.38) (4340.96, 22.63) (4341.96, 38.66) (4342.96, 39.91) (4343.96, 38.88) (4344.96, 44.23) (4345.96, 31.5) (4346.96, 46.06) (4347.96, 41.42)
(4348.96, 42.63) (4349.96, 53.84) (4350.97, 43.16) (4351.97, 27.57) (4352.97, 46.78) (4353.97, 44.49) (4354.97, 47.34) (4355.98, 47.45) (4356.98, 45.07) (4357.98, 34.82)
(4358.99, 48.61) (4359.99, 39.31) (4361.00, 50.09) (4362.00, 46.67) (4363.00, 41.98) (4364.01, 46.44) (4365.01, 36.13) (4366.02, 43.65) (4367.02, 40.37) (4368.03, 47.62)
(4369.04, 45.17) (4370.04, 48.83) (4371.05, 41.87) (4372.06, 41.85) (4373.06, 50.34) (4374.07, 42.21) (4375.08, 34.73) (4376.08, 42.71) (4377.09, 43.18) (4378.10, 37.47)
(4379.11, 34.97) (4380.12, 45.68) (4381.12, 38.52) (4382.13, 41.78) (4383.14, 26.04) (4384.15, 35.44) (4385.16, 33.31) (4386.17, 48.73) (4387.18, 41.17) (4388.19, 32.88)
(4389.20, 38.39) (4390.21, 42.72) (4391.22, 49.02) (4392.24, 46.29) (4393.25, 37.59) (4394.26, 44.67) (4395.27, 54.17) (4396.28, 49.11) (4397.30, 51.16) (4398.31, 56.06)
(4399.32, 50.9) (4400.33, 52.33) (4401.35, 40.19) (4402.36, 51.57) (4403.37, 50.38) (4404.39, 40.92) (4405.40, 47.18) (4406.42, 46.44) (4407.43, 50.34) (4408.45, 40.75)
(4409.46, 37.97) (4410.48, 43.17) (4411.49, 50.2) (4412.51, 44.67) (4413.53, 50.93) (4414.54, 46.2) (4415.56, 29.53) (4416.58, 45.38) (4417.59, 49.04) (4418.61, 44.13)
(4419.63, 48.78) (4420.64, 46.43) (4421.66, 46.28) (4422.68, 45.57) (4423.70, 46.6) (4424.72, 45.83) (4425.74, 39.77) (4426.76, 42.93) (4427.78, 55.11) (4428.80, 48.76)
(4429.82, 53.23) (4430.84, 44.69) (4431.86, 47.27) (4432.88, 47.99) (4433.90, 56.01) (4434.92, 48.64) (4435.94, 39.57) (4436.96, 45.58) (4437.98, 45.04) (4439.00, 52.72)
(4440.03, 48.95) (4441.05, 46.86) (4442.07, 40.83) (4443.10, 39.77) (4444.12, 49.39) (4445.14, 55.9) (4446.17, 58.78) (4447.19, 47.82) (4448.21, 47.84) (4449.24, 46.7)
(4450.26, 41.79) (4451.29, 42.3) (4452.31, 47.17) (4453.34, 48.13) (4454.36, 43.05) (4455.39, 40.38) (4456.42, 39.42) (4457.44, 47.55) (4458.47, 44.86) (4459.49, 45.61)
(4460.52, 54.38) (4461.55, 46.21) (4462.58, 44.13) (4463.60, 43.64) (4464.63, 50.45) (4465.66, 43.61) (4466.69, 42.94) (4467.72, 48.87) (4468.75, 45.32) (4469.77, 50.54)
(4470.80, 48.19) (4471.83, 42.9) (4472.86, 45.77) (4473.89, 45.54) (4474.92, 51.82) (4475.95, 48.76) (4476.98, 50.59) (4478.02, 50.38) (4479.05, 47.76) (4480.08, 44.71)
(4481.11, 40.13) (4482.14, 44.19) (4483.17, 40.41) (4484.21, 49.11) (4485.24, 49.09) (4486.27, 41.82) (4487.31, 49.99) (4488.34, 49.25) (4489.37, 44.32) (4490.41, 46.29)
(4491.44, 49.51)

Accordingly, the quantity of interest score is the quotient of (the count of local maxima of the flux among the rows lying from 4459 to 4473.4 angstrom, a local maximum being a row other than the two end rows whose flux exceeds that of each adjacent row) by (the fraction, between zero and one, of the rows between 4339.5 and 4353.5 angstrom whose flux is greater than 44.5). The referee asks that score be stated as 19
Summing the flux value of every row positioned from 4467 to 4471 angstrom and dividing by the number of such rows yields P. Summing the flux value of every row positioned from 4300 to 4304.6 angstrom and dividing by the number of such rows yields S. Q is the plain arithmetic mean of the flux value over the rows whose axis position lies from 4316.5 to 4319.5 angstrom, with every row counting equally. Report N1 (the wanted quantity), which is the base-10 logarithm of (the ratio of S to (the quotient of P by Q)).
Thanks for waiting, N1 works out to 1.53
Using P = 48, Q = 45.5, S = 36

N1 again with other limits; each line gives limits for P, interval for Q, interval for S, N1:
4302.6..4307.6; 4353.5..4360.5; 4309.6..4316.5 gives 1.65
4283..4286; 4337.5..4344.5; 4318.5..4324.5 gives 1.53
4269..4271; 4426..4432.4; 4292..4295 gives 1.68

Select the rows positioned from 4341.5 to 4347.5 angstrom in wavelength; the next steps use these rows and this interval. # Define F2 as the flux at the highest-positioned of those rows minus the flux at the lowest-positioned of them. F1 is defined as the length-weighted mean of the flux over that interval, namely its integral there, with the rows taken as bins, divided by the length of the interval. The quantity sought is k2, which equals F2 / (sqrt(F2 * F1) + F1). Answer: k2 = 0.13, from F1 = 39.9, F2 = 7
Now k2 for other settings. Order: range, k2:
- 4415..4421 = 0.24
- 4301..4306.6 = 0.05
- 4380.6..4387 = 0.18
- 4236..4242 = 0.20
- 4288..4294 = 0.14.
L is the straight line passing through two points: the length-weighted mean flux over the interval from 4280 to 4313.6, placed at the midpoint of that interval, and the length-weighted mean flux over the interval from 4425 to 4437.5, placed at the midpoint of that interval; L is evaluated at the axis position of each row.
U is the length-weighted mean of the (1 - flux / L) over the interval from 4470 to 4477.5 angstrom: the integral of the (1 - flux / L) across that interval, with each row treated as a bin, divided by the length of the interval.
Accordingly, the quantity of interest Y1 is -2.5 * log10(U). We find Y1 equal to 3.2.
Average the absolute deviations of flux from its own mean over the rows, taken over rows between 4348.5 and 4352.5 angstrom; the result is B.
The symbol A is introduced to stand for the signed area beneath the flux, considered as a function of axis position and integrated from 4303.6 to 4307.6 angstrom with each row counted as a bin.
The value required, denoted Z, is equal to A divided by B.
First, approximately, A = 149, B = 7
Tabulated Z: 21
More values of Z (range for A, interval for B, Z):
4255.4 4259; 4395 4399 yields 59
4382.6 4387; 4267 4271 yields 91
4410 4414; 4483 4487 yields 47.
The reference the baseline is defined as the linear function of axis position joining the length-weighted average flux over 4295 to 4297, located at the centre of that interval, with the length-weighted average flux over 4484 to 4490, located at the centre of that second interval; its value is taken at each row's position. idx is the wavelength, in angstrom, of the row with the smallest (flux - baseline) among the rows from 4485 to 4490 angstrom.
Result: 4486.27 angstrom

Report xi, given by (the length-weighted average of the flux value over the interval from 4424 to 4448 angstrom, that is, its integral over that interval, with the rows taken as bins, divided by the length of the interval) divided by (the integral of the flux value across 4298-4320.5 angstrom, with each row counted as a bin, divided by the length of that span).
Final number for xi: 1.29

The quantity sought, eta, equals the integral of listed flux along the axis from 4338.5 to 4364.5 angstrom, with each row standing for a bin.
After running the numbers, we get 1061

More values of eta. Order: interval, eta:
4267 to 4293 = 1075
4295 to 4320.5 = 962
